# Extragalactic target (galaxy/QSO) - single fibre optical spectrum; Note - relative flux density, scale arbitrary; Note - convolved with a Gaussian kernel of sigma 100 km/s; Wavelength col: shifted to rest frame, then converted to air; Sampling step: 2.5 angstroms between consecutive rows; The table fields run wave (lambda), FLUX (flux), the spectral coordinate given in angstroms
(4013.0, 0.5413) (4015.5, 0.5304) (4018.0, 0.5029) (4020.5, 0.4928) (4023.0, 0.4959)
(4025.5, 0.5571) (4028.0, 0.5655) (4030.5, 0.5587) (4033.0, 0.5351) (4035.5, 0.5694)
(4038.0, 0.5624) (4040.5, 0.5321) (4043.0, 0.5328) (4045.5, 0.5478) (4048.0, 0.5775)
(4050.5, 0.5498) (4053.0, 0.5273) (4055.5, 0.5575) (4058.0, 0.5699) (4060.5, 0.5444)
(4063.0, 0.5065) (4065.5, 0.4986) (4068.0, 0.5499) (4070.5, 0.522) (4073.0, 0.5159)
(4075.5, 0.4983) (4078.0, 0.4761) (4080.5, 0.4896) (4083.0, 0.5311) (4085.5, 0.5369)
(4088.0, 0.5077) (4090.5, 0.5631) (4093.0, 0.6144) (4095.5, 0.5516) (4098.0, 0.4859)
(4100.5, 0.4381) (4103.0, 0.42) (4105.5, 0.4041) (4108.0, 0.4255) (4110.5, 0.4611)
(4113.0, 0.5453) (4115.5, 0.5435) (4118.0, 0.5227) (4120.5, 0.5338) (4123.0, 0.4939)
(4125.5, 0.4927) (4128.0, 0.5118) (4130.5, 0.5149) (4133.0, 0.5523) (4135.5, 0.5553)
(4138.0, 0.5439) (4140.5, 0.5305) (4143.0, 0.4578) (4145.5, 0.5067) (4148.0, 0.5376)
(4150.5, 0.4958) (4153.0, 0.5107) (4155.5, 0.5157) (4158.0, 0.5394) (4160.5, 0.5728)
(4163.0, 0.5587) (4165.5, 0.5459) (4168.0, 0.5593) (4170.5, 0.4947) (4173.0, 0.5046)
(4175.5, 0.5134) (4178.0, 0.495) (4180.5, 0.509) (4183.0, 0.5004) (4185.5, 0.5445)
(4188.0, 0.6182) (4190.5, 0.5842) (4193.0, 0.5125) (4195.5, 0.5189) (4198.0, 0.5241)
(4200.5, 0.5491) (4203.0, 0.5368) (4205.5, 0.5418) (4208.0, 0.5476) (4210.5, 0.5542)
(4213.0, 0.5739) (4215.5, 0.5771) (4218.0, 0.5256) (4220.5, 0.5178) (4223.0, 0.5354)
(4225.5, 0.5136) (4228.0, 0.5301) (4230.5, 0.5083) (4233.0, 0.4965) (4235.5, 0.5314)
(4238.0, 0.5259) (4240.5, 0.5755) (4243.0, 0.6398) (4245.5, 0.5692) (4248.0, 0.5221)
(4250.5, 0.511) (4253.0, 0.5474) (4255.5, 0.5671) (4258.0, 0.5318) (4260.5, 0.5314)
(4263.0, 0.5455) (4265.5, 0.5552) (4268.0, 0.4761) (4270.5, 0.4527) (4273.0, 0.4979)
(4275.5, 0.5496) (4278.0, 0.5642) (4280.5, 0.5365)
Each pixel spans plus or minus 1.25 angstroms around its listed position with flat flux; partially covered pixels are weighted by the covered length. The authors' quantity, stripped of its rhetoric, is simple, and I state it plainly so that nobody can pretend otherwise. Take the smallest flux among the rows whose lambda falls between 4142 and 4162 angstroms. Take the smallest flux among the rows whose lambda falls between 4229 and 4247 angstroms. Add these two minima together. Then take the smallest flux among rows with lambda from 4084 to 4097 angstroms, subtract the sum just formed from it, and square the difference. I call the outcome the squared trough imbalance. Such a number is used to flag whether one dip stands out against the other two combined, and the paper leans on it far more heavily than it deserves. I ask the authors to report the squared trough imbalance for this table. 0.20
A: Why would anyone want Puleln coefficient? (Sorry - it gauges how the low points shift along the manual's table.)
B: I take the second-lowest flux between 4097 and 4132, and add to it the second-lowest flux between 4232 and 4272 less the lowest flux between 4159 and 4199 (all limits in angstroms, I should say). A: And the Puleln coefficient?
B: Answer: 0.40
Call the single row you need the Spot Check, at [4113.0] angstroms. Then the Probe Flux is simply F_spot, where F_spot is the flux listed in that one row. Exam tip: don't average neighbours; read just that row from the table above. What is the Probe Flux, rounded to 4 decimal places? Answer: 0.5453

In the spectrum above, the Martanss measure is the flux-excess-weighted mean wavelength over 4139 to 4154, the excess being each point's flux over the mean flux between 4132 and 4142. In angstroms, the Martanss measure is 4146.5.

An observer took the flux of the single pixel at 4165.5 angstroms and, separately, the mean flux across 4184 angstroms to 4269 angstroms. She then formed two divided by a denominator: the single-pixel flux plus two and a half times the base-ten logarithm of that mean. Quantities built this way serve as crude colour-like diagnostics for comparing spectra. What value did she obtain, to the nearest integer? -17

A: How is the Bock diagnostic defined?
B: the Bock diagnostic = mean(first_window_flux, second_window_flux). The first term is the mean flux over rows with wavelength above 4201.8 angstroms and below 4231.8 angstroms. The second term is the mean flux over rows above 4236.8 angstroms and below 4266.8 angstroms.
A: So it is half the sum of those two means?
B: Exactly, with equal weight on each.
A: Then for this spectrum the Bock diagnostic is 0.545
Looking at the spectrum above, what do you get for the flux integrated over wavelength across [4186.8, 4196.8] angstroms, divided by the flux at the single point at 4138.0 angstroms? 10.3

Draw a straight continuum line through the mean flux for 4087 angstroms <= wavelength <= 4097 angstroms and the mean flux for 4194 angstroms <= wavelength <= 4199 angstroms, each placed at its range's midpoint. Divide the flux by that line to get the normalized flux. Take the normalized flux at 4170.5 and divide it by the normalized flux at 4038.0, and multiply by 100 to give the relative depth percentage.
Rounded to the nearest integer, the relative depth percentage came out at 96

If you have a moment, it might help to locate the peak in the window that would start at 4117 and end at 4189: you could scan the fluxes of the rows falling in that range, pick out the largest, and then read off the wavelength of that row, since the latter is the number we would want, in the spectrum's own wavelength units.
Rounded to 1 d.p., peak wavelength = 4188.0 angstroms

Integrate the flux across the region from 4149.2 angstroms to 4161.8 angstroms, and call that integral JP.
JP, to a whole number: 7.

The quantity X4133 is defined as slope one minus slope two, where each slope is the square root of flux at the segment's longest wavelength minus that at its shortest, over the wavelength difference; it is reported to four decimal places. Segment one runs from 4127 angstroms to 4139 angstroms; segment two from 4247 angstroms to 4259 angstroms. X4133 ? 0.0015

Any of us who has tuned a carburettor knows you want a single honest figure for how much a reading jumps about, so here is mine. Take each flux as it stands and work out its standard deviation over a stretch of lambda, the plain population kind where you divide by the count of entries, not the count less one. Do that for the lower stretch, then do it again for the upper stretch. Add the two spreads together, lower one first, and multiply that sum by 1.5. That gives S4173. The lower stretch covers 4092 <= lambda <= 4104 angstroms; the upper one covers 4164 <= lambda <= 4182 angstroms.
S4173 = 0.14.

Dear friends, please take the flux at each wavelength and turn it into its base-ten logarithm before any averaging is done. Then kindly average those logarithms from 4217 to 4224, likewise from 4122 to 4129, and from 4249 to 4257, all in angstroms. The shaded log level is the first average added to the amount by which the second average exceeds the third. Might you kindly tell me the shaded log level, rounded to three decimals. -0.314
